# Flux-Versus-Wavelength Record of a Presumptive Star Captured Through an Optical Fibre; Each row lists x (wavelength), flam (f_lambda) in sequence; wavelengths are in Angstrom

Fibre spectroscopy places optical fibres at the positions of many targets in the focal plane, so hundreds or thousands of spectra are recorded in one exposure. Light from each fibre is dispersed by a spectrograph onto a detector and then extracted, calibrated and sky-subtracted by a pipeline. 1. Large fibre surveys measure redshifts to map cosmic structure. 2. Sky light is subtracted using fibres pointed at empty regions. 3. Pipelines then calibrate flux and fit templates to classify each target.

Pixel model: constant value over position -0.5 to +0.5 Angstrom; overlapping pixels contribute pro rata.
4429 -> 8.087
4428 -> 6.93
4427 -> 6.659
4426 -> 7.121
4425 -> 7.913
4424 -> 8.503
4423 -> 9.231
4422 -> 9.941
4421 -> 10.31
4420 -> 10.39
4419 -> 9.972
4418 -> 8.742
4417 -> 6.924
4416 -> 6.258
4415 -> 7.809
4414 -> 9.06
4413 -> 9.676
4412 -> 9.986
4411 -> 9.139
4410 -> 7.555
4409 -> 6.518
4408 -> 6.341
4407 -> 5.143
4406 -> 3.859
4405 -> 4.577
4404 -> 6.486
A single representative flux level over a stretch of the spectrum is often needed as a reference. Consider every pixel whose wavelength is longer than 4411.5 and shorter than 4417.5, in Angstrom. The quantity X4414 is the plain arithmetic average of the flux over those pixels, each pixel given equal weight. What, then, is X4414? 8.3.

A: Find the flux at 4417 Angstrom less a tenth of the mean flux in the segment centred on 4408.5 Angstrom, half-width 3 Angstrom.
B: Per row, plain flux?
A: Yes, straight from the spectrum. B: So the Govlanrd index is 6.3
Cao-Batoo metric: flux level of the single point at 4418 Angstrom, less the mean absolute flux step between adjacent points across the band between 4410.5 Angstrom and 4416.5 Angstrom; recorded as 7.8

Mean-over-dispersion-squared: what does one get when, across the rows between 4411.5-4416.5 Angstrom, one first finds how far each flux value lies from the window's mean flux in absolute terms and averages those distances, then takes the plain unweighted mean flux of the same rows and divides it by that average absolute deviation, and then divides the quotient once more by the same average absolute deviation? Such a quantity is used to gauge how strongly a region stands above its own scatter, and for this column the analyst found 5.8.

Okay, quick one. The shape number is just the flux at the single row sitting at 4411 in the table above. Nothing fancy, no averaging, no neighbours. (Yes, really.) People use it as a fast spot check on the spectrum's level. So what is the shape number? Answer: 9.139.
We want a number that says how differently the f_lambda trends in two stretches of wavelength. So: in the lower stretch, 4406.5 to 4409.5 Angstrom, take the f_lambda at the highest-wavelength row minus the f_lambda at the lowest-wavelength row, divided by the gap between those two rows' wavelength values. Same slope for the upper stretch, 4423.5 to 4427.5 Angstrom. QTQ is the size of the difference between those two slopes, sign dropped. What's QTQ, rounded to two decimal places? 1.30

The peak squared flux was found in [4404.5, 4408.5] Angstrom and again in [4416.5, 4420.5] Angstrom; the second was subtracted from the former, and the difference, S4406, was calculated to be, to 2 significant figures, -68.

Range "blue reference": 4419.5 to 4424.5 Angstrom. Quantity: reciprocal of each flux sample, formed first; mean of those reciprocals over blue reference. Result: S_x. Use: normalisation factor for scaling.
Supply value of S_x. 0.104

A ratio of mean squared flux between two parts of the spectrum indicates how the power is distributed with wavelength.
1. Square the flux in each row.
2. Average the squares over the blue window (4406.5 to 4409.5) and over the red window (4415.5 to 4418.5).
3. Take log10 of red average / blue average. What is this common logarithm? 0.18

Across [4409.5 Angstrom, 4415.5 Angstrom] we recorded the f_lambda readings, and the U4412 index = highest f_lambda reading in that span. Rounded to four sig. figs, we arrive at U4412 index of 9.986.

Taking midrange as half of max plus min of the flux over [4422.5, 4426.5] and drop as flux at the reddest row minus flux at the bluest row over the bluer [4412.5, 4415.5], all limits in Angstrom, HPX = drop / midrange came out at -0.23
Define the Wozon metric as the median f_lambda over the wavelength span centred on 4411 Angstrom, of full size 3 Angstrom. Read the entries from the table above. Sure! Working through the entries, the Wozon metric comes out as 9.1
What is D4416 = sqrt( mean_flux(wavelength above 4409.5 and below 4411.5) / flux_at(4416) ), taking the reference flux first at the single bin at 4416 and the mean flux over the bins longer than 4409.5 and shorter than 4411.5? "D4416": 1.2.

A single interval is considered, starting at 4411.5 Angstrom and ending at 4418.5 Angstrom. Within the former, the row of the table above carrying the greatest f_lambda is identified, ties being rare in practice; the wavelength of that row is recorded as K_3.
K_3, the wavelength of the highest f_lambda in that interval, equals 4412 Angstrom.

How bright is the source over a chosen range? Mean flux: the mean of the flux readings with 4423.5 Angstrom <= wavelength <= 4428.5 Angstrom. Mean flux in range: 7.43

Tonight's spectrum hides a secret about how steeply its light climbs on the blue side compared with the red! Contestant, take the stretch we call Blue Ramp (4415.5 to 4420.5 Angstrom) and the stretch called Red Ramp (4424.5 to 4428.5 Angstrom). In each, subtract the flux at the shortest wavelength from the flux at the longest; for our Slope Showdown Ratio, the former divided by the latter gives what -4.2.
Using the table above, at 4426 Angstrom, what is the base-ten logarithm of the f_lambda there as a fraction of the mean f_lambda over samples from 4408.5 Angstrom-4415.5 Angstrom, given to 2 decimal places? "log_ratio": -0.08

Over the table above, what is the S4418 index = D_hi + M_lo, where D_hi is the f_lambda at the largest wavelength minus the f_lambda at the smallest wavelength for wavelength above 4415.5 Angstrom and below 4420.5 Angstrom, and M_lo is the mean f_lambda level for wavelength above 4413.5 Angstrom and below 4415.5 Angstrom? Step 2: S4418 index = 12.6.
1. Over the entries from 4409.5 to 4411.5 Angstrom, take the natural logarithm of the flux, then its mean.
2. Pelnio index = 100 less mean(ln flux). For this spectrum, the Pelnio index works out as 97.9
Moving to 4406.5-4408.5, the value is 98.3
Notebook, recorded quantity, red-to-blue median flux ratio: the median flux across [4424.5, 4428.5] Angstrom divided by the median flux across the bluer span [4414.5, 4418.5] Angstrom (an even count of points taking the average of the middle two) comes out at 0.95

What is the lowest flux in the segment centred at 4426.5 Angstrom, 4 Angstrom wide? 6.659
